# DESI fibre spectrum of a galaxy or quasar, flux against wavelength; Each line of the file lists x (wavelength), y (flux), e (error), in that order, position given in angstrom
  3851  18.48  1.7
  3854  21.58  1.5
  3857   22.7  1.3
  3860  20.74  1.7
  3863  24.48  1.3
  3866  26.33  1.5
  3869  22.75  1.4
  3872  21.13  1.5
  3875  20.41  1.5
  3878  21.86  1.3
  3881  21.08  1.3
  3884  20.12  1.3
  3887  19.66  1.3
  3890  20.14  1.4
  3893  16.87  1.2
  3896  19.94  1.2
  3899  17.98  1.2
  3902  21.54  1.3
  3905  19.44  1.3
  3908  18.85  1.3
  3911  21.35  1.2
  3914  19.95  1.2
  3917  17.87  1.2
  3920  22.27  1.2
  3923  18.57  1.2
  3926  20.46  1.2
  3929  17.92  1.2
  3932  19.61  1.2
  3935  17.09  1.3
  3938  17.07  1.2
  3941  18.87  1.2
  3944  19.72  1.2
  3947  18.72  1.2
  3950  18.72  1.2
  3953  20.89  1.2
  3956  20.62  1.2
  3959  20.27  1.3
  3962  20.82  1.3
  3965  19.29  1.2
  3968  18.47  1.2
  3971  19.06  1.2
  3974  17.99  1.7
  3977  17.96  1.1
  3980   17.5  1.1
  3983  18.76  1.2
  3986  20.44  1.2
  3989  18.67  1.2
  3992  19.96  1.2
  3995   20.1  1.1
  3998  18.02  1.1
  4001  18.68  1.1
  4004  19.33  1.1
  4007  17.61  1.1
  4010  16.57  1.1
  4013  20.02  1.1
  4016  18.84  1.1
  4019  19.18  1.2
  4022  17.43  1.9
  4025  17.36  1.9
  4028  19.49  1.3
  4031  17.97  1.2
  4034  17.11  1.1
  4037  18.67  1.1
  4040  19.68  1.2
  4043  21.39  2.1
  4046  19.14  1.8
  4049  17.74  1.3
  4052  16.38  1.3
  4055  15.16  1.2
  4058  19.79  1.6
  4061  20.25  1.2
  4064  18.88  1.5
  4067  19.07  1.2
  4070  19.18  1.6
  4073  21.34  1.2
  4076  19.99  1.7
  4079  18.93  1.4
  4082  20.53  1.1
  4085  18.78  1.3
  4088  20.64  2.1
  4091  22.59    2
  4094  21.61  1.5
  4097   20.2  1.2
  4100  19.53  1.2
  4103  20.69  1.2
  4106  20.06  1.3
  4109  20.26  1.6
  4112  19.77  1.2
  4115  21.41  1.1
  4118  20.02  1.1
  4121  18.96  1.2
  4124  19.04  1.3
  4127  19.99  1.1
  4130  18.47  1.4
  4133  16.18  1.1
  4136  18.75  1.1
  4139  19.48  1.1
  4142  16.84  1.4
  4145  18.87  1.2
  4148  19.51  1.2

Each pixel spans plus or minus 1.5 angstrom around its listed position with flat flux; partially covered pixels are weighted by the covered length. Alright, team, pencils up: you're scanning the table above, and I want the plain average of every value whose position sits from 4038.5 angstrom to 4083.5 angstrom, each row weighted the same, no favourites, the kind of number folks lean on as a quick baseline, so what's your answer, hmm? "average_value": 19.2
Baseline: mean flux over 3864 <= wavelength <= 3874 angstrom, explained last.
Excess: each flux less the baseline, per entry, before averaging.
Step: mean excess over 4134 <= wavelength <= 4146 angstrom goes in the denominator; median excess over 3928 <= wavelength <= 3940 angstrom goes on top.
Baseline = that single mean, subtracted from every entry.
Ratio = 1.2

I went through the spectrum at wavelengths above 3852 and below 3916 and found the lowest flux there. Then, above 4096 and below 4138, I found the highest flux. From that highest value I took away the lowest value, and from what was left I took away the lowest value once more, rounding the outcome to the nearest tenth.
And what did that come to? -12.3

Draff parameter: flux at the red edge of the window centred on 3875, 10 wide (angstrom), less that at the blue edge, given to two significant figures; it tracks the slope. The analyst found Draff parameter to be 0.73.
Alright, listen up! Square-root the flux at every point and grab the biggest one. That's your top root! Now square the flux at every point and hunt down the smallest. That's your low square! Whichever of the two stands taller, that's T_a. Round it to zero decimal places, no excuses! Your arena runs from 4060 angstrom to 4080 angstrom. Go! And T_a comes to 356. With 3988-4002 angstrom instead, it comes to 325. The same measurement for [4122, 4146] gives 262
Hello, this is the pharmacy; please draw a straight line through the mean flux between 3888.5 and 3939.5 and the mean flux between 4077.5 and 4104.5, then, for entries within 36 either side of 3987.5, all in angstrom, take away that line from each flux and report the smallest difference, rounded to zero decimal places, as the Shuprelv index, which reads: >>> -3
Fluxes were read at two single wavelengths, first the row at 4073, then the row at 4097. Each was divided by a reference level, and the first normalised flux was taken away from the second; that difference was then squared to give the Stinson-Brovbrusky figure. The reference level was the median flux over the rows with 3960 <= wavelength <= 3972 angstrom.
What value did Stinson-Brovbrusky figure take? 0.0035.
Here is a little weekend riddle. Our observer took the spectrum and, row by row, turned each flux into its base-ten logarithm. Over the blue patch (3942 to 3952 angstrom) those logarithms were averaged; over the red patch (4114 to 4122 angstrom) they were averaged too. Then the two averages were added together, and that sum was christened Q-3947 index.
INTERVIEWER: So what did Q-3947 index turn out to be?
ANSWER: 2.58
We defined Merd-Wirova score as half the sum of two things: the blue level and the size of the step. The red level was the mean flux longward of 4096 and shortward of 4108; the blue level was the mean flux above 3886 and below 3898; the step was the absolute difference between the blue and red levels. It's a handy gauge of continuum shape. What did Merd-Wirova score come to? 10.1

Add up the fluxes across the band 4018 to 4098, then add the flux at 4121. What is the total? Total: 537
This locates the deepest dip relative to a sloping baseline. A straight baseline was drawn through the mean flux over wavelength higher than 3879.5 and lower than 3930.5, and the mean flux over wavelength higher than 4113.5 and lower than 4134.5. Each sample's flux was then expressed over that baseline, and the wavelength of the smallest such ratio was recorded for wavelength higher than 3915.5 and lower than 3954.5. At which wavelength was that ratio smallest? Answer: 3938 angstrom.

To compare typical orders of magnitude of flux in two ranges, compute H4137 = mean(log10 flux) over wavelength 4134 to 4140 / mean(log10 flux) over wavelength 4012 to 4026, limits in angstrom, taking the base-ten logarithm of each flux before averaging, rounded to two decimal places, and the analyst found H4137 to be 1.01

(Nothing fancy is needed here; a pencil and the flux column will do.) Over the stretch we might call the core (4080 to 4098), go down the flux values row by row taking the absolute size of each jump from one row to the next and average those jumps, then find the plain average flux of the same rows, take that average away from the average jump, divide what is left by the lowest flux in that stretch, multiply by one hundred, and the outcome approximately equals -102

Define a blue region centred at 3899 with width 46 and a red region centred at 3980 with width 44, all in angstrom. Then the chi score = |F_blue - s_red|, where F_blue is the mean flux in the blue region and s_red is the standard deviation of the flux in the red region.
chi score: 18.9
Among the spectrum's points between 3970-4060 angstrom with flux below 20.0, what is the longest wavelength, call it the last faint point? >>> 4058 angstrom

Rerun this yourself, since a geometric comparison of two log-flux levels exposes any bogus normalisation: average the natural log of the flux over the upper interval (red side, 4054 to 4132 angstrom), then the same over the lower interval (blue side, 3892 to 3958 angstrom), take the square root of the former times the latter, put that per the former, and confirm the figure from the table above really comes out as 1.00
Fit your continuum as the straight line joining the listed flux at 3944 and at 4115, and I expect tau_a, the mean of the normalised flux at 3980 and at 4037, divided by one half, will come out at 1.78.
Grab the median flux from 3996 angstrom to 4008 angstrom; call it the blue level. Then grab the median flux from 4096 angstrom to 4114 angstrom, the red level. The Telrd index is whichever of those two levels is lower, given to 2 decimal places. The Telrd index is 18.35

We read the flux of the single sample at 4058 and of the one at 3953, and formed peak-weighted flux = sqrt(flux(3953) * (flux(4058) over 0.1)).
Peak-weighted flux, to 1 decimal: 64.3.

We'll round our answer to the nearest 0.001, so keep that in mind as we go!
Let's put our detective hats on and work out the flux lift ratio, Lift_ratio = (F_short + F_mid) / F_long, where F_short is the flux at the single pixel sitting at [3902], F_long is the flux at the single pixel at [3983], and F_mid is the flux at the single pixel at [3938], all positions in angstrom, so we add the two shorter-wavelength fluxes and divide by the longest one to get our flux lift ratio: 2.058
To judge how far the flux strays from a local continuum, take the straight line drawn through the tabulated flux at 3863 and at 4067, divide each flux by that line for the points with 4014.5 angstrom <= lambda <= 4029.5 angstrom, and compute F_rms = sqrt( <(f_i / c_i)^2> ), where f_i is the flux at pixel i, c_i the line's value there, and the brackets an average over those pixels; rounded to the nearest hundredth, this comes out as 0.91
